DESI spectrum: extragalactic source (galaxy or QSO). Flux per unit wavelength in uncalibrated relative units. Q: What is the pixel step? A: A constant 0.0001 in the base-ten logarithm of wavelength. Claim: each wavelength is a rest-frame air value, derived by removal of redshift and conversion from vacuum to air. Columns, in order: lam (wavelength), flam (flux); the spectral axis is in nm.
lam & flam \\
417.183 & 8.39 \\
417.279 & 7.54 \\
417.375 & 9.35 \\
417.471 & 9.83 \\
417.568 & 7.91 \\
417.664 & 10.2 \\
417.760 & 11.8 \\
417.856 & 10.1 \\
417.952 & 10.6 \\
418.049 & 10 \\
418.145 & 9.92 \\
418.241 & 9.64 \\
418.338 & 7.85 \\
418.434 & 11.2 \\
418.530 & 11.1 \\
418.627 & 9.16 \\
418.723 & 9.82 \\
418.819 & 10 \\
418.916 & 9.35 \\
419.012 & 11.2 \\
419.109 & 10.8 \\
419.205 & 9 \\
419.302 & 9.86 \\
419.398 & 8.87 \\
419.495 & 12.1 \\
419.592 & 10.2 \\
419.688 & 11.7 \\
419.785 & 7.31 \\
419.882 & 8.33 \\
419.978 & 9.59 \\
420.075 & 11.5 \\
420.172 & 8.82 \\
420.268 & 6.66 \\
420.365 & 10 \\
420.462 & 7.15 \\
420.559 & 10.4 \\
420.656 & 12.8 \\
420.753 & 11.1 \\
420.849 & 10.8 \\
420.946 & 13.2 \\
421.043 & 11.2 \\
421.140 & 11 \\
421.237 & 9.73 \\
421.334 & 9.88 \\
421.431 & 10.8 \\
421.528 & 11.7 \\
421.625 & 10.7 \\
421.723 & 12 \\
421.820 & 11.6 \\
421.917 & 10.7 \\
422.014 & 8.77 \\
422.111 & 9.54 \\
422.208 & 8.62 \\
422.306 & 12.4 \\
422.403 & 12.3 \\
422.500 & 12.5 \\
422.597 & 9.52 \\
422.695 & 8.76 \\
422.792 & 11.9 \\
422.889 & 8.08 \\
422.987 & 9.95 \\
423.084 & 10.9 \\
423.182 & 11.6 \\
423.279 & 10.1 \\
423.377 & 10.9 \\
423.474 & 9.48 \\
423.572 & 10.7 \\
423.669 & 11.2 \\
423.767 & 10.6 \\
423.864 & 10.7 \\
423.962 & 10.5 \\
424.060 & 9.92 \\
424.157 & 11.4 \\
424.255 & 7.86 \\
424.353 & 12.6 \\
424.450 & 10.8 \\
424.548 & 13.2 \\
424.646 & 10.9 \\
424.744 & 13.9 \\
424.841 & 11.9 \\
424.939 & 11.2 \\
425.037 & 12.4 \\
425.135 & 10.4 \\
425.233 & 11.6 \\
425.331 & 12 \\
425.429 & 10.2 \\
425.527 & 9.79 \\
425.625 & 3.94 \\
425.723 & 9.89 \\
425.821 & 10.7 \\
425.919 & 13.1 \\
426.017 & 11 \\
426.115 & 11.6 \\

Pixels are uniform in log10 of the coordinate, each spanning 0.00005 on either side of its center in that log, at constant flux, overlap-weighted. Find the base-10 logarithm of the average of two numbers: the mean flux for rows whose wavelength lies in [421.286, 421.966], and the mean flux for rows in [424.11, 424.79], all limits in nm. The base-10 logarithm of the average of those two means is 1.05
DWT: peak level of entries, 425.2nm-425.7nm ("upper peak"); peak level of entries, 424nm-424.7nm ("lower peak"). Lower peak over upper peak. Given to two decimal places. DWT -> 1.10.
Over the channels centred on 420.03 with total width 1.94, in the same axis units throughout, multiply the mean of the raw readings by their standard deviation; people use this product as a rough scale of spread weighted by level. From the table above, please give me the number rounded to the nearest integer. 18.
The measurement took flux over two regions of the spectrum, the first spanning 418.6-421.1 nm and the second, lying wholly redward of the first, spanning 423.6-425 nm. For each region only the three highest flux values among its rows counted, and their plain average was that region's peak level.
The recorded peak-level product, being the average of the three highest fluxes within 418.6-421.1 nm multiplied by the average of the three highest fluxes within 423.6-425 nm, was 168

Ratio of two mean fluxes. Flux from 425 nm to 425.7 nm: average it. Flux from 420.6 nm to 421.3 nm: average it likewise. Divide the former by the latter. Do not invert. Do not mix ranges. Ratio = 0.88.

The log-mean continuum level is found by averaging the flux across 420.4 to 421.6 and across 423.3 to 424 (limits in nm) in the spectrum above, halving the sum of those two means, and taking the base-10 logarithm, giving 1.029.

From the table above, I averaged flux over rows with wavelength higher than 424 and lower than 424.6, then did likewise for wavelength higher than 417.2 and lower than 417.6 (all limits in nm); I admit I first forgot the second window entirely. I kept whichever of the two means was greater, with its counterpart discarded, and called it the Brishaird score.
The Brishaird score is 11.0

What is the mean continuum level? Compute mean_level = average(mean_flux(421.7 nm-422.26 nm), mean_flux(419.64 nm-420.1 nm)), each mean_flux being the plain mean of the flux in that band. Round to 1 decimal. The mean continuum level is 9.9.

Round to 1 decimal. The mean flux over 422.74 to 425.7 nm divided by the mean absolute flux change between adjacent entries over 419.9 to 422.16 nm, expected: 6.8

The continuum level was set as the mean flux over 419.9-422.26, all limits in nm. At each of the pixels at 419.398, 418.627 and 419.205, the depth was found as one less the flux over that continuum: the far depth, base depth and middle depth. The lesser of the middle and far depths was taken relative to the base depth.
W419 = 1.1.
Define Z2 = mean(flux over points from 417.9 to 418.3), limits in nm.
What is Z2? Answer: 10.0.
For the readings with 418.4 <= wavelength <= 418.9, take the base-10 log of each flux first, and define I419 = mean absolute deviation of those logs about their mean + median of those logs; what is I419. 1.030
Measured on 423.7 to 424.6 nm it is 1.071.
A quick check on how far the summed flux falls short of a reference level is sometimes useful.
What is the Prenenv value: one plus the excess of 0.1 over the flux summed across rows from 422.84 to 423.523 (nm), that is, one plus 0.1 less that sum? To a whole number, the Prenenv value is -70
